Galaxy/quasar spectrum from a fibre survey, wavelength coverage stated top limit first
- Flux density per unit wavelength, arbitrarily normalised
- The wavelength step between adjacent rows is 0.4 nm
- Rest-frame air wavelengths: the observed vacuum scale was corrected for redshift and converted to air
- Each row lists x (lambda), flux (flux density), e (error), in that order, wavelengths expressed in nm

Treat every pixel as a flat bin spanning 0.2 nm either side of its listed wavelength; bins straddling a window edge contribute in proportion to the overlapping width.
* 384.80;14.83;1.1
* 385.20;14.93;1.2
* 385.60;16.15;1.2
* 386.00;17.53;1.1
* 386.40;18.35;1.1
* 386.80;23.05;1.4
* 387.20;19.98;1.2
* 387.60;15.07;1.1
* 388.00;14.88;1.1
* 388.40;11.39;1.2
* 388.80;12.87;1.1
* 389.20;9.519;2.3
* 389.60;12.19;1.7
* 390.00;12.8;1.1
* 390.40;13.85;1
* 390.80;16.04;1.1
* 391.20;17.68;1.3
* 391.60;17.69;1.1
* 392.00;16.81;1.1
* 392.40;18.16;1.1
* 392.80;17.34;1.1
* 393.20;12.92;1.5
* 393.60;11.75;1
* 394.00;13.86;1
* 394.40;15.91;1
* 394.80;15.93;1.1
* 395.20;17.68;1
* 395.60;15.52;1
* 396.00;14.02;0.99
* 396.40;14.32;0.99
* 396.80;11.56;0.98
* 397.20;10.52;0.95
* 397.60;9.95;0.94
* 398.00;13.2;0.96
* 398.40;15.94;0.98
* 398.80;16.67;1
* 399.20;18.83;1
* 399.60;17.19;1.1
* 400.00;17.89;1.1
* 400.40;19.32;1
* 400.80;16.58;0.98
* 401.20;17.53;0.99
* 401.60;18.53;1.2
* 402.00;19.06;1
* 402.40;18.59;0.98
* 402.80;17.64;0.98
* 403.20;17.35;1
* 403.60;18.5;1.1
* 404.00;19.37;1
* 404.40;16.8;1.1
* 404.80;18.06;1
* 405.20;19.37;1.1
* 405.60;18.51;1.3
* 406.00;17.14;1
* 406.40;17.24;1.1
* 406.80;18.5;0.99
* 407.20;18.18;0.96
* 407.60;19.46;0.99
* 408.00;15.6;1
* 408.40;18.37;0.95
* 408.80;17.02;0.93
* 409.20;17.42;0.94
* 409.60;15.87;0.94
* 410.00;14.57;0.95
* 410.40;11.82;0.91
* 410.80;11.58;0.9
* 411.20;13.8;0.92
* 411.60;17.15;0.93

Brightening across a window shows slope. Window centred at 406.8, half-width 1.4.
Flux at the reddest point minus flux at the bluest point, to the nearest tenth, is -2.9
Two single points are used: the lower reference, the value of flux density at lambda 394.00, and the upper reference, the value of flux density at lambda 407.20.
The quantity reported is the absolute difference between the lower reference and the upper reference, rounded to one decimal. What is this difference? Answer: 4.3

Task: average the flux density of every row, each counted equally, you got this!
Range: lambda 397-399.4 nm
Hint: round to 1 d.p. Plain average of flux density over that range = 14.2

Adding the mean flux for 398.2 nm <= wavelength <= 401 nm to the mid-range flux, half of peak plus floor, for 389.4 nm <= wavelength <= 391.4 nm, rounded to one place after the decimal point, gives 32.4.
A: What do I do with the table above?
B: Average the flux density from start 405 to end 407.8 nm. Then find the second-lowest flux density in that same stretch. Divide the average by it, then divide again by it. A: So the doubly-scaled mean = 0.06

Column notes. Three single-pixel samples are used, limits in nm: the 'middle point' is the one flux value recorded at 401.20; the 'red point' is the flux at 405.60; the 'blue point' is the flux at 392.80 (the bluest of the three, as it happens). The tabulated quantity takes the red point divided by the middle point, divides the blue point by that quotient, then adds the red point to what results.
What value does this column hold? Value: 34.9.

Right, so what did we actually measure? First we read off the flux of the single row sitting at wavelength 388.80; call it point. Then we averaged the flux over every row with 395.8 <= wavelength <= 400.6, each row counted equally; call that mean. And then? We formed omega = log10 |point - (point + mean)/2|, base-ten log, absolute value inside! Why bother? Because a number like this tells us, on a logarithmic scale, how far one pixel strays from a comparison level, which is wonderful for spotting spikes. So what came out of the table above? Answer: 0.02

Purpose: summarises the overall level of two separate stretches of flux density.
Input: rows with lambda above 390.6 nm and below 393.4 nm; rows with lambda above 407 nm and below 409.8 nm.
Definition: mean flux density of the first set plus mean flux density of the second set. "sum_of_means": 34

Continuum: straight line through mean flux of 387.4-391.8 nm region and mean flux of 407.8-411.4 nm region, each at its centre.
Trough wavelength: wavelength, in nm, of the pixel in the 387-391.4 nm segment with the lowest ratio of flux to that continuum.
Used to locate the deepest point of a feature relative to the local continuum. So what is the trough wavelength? 389.20 nm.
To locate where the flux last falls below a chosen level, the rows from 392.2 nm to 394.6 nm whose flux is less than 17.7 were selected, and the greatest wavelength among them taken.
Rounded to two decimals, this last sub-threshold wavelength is 394.40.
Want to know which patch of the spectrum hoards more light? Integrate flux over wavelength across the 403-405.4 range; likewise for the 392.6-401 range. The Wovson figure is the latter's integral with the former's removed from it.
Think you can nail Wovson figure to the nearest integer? 83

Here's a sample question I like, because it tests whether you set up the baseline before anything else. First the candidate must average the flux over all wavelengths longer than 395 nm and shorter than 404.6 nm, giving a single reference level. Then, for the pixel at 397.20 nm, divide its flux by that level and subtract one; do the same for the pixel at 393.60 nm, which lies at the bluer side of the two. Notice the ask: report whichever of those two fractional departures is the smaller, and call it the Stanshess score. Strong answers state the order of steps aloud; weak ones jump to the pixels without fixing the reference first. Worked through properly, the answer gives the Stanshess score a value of -0.36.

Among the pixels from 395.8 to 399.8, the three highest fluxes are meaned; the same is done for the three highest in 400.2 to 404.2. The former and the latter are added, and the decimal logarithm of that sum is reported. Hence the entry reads 1.57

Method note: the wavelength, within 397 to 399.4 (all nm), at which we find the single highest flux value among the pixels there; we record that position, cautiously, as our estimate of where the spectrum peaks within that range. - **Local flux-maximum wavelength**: 399.20 nm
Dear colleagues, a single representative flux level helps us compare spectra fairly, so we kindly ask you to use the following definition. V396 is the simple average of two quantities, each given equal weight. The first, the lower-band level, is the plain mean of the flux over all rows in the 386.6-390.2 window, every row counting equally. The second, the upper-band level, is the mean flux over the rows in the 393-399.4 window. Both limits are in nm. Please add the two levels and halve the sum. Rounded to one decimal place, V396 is 14.5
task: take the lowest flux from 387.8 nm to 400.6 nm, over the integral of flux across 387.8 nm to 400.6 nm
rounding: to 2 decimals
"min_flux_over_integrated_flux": 0.05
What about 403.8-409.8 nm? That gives 0.15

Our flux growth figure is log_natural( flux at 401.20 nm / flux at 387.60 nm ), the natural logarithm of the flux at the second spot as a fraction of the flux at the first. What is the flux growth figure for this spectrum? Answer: 0.15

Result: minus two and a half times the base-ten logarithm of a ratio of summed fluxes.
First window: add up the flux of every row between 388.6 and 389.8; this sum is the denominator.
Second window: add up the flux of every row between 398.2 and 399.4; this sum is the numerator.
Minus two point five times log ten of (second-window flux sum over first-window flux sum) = -0.4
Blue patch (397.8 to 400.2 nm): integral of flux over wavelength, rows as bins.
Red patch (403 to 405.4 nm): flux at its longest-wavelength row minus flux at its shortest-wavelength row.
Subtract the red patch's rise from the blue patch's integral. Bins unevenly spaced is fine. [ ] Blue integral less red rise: 38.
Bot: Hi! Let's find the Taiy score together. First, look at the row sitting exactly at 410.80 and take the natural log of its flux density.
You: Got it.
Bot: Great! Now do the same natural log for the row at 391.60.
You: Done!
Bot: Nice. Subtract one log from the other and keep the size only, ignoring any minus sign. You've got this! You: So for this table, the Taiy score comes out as 0.42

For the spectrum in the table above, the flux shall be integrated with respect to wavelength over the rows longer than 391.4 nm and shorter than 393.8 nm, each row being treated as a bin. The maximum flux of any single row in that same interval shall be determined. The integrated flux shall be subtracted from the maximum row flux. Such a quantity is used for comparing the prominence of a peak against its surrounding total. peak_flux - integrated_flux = -20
